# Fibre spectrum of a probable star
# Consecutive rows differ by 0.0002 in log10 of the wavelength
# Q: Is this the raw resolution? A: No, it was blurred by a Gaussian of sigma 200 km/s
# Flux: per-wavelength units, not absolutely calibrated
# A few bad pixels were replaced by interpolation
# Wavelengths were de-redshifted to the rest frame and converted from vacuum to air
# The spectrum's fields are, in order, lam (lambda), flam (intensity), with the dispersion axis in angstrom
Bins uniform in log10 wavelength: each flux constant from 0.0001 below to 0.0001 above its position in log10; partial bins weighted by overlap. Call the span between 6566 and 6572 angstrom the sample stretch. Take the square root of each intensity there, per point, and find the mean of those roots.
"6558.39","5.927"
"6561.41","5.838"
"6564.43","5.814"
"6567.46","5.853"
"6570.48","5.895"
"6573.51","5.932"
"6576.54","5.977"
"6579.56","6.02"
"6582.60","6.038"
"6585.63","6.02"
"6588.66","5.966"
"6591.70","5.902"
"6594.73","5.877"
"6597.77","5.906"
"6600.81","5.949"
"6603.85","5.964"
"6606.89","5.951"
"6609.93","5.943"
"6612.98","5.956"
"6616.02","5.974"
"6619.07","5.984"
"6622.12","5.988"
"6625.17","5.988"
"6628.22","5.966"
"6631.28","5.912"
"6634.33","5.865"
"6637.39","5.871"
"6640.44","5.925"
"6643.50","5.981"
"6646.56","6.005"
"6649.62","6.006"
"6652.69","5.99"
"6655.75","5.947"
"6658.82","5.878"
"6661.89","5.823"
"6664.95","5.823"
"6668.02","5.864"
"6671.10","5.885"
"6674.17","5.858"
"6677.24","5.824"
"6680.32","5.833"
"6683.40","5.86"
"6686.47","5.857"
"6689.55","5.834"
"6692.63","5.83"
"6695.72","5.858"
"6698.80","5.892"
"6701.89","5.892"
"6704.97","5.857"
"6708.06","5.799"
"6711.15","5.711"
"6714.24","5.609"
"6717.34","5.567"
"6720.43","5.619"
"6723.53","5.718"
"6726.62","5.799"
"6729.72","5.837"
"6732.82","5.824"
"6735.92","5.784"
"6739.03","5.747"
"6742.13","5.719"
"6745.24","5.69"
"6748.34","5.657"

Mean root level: 2.42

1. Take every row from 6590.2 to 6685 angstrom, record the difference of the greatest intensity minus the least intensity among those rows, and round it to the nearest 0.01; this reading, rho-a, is 0.18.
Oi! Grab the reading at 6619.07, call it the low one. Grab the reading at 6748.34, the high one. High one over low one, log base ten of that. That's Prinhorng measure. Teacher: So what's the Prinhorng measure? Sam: -0.024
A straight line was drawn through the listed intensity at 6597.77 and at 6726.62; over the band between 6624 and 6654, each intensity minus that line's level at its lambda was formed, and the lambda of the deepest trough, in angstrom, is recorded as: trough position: 6634.33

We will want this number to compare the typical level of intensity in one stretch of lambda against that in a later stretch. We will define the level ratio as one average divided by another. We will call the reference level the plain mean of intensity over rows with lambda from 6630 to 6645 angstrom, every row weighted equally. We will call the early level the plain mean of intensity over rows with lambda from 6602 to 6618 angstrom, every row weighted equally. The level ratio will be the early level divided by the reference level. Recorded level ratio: 1.008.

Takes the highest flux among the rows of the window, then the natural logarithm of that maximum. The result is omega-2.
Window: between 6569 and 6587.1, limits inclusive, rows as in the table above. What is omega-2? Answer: 1.80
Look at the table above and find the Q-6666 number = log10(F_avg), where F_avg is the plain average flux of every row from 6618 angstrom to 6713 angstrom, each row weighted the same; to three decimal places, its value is 0.770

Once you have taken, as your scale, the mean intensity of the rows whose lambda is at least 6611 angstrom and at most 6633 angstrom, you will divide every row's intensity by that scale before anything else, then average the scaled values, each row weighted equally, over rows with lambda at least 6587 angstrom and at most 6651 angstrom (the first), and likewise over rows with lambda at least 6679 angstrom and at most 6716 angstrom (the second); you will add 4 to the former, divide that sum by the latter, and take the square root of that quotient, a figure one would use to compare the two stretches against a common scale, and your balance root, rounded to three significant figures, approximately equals 2.26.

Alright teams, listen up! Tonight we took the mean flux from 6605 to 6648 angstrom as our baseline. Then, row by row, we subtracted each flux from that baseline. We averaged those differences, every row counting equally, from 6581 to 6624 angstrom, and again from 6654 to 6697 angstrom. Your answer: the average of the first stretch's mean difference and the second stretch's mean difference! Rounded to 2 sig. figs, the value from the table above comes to 0.044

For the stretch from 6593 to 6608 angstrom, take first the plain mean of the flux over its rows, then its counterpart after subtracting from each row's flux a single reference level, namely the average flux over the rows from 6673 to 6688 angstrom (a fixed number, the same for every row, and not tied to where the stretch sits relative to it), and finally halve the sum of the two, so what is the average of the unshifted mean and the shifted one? 3.01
